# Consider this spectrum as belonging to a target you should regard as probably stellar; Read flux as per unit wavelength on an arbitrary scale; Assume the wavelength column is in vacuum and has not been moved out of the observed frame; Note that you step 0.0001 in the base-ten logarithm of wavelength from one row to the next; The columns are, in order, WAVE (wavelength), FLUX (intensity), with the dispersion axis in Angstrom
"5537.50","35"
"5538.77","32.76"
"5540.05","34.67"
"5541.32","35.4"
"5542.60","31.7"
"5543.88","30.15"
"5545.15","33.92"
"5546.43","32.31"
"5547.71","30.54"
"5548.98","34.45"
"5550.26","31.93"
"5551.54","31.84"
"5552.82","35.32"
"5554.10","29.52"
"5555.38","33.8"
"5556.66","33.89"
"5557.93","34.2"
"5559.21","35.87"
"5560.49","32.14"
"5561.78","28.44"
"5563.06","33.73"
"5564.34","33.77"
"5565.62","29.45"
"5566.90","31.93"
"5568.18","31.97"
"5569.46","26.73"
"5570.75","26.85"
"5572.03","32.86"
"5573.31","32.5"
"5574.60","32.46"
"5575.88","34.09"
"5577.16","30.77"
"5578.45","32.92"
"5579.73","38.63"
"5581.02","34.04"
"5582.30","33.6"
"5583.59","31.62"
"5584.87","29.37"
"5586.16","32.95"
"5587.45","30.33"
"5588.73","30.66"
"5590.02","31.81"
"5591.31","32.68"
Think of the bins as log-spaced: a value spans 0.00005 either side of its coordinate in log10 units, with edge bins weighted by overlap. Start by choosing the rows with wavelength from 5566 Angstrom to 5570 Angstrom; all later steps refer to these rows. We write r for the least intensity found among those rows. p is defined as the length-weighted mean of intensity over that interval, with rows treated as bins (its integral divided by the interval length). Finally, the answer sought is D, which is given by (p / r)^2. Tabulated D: 1.28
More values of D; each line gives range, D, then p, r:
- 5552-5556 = 1.23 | 32.8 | 29.52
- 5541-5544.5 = 1.13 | 32.1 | 30.15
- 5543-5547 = 1.13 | 32.1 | 30.15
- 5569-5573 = 1.19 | 29.2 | 26.73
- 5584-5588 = 1.11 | 30.9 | 29.37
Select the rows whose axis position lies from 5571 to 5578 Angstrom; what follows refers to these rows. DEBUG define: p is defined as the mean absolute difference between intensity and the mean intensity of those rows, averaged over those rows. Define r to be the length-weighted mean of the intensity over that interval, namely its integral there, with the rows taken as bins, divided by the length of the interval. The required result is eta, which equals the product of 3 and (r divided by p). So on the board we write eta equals 129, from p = 0.75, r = 32.2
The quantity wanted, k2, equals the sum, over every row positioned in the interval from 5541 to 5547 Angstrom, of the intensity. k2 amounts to 163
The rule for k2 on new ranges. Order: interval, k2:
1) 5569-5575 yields 151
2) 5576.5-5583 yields 170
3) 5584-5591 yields 155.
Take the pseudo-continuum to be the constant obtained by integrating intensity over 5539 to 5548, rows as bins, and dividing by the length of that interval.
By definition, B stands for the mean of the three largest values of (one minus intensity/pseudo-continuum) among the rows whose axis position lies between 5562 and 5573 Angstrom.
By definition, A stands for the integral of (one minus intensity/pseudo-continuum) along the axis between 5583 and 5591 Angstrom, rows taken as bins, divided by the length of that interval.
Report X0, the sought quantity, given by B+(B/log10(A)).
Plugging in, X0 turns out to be 0.038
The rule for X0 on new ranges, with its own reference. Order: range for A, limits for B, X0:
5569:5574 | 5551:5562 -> 0.005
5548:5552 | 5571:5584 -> 0.020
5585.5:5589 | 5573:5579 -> 0.007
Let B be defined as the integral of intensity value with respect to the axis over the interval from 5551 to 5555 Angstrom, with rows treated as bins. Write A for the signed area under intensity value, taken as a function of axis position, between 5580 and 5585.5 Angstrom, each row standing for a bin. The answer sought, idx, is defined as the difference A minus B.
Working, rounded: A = 179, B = 129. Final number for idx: 50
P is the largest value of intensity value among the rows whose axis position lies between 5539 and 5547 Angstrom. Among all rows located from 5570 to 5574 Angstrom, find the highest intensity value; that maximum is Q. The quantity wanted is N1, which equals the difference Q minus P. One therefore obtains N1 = -2.5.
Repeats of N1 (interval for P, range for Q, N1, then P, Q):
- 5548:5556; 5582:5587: -1.7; 35.32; 33.6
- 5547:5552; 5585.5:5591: -1.5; 34.45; 32.95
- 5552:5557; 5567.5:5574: -2.5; 35.32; 32.86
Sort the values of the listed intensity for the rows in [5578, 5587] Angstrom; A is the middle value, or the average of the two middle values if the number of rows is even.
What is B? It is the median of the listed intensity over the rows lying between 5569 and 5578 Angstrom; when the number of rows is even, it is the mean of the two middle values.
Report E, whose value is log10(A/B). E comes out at 0.007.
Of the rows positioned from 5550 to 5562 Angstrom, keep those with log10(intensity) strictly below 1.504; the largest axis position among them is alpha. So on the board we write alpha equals 5561.78 Angstrom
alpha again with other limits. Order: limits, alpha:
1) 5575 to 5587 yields 5584.87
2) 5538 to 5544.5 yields 5543.88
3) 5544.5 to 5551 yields 5547.71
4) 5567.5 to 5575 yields 5570.75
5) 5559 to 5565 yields 5561.78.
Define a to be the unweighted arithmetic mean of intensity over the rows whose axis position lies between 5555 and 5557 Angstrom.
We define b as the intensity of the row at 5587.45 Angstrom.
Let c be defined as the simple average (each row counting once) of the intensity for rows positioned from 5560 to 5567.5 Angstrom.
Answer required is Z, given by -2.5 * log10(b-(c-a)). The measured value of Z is -3.783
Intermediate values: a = 33.8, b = 30.33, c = 31.6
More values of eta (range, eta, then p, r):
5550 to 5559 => 63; 1.57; 33.1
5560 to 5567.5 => 54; 1.75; 31.5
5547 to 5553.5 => 59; 1.66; 32.8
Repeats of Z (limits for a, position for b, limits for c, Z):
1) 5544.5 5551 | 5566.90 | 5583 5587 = -3.804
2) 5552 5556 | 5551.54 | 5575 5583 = -3.718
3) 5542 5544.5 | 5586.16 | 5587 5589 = -3.809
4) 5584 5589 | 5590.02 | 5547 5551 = -3.705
